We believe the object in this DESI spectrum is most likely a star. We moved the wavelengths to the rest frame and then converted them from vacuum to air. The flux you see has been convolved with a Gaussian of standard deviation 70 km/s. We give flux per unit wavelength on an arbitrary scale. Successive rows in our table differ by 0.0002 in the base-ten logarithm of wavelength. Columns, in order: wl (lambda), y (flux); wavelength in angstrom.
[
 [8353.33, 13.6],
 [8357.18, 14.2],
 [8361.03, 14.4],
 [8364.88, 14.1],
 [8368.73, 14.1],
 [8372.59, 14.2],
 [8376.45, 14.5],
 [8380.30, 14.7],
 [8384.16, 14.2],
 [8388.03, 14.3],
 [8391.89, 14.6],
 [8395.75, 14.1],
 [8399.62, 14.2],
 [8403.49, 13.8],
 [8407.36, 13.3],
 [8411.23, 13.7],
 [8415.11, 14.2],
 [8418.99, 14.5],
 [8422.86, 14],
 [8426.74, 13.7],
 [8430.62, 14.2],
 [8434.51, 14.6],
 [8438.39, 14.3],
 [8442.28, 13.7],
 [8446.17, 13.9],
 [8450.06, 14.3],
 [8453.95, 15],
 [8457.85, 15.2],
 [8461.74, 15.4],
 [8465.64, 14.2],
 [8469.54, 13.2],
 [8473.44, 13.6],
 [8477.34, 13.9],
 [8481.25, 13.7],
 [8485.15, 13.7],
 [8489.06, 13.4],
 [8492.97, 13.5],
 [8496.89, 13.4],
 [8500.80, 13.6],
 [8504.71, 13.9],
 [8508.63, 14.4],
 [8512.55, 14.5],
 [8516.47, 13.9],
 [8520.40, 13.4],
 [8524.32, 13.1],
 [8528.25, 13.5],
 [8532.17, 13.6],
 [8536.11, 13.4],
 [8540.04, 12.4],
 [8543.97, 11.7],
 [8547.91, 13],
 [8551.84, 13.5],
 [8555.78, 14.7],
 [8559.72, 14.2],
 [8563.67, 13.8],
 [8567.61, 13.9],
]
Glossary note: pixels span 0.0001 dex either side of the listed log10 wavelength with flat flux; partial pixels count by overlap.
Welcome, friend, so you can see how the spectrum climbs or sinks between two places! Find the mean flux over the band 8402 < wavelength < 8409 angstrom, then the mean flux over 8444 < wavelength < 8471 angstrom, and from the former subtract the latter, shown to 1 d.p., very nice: -0.9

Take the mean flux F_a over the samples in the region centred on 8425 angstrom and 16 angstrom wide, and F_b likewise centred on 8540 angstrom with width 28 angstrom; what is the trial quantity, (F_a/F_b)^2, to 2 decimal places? 1.17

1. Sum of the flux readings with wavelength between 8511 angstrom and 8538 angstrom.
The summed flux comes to 95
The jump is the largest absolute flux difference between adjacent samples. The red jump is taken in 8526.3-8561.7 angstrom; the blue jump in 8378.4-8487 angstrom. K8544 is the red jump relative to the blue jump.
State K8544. 1.1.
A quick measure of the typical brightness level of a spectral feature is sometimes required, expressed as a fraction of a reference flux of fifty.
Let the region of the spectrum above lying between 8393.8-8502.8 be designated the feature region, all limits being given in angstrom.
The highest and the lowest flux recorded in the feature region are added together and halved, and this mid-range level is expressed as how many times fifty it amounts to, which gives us 0.286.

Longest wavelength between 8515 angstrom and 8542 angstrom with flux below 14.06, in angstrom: 8540.04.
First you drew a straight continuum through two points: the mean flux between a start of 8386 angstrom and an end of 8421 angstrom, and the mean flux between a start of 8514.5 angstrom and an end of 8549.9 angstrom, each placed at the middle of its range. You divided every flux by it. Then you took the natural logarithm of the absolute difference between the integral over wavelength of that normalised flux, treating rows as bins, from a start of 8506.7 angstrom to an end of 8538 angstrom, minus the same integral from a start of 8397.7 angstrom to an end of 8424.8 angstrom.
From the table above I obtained 1.7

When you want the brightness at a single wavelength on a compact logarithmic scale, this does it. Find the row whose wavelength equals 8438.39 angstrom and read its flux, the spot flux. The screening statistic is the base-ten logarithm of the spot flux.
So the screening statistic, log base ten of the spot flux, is 1.16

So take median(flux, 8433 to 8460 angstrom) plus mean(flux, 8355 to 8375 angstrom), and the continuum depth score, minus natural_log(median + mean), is -3.35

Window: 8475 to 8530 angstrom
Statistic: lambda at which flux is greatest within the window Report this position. 8512.55 angstrom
